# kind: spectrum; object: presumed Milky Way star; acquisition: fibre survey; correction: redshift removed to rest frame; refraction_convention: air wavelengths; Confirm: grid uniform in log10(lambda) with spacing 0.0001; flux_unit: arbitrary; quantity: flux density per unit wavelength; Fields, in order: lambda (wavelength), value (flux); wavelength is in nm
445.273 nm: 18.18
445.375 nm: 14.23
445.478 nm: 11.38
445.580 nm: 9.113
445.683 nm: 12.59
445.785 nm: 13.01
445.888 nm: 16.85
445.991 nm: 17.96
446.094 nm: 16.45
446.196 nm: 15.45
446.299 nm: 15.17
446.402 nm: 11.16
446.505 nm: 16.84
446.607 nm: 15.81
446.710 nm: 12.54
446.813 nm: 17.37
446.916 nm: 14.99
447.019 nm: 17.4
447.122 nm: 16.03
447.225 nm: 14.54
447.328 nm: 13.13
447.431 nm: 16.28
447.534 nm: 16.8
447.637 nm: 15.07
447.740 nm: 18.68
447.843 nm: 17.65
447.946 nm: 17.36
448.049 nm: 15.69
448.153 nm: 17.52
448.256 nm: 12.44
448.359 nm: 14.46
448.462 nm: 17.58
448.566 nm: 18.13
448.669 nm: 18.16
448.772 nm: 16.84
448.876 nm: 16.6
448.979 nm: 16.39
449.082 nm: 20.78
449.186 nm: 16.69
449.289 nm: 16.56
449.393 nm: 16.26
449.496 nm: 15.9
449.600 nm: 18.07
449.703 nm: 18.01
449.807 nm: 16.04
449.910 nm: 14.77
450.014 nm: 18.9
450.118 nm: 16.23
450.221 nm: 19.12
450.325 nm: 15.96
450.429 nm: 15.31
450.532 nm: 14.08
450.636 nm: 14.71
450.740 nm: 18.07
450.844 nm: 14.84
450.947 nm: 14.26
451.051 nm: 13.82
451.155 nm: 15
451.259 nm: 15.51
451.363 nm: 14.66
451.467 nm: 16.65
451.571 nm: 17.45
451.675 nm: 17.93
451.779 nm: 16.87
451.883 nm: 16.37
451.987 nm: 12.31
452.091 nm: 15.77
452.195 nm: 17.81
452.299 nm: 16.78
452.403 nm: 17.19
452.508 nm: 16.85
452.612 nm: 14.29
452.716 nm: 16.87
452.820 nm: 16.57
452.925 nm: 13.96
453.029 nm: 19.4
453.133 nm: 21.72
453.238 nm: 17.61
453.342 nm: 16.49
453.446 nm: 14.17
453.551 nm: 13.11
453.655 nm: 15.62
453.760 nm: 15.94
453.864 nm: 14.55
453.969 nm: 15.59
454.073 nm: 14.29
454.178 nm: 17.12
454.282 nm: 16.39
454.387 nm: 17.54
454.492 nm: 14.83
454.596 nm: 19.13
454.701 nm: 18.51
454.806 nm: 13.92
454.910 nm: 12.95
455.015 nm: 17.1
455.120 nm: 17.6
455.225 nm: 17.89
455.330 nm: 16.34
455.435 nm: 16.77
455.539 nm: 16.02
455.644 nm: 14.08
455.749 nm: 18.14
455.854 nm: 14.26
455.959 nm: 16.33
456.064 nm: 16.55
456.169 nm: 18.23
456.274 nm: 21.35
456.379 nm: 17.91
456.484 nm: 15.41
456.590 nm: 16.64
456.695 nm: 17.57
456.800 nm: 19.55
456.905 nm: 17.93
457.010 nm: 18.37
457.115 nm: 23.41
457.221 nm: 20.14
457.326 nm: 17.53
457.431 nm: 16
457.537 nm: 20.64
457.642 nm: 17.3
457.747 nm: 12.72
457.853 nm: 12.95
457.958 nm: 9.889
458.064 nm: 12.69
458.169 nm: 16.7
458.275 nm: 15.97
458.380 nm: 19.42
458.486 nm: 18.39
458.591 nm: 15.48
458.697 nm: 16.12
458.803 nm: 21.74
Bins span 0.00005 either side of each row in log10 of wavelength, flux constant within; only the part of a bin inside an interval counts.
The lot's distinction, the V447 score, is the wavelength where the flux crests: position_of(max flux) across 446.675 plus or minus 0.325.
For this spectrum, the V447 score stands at 446.813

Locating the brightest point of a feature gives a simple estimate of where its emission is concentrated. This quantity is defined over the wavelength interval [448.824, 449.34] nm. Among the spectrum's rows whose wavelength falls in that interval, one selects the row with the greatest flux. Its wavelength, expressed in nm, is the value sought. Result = 449.082 nm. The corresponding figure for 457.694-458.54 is 458.380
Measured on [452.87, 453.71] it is 453.133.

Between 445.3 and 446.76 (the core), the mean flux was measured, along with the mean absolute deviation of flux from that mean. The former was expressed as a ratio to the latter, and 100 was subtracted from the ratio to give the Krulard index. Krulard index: -93.5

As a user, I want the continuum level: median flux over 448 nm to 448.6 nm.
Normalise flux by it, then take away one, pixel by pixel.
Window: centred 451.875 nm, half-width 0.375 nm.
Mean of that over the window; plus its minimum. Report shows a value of -0.273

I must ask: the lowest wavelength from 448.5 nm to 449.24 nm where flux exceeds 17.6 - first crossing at 448.566 nm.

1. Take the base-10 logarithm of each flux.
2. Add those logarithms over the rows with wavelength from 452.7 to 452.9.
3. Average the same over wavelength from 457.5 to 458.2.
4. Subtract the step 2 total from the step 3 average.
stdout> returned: -1.3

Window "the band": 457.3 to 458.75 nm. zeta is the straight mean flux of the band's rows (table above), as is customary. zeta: 15.8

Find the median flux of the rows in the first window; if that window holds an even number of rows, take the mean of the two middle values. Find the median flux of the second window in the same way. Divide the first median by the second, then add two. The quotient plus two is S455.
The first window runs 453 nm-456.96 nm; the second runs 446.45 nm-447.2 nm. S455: 3.04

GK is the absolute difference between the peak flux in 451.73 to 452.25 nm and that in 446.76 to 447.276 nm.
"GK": 0.4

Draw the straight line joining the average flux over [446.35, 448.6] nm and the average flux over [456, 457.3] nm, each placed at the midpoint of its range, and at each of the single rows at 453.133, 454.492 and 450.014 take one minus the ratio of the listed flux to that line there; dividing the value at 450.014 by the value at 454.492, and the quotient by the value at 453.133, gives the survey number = 3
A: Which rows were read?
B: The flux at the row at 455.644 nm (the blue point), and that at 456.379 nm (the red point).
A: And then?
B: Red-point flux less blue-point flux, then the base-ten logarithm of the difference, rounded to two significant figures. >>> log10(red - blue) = 0.58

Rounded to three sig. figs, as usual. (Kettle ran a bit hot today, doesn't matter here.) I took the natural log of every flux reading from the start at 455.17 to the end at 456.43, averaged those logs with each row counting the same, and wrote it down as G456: 2.83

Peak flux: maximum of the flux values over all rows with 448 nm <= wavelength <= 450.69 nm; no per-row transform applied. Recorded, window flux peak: 20.78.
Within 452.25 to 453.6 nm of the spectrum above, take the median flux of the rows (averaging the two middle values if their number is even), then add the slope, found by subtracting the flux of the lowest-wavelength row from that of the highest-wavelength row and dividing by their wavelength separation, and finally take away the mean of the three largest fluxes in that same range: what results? -5.7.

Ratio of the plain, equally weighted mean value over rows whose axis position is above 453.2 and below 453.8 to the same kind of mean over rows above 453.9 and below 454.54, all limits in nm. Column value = 0.97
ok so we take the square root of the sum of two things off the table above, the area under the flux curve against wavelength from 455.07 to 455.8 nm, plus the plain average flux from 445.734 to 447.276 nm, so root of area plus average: 5.3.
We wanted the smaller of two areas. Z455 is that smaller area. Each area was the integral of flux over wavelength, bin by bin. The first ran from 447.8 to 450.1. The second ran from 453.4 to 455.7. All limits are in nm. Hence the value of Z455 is 36.6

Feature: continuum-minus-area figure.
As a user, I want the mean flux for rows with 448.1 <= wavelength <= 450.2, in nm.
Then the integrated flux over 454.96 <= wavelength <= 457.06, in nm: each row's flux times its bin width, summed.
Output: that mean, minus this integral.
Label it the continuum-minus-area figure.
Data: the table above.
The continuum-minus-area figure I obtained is -19.3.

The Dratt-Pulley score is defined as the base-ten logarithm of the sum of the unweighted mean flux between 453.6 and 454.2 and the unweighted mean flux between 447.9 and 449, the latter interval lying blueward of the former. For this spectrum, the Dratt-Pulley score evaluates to 1.50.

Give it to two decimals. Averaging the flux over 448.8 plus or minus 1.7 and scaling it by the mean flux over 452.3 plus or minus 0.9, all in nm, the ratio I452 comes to 0.99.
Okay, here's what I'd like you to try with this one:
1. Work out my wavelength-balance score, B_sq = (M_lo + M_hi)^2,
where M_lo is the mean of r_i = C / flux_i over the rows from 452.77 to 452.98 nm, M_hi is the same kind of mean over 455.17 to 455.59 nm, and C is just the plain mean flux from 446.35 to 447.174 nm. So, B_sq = 3.7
